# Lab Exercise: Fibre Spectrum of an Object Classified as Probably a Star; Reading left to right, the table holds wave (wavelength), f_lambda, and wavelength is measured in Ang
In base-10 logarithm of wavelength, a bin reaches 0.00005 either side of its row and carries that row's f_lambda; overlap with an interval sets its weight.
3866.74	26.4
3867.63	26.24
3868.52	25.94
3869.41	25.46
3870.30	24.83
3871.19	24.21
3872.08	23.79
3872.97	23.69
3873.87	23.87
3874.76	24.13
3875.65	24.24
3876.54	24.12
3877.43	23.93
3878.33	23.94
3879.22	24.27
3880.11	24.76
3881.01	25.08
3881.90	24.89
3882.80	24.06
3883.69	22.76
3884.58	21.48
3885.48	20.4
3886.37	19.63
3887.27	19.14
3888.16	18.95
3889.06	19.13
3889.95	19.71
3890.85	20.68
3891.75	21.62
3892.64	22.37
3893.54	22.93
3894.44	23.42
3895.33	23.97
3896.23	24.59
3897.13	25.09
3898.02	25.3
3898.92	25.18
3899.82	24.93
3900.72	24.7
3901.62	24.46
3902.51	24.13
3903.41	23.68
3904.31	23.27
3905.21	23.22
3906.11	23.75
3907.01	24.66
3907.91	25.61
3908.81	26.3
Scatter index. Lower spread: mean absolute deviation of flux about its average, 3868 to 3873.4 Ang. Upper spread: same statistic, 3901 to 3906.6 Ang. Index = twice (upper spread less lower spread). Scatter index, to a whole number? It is -1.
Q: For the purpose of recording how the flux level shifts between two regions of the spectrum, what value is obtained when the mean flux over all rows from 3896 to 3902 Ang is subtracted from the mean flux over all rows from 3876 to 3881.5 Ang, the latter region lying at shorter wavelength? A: -1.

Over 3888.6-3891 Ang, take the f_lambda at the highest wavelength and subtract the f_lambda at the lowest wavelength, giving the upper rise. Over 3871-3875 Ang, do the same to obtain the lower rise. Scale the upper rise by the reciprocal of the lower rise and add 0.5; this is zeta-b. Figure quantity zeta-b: -19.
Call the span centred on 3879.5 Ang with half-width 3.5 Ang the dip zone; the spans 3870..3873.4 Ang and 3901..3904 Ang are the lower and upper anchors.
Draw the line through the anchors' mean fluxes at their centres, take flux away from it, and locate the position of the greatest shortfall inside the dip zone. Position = 3877.43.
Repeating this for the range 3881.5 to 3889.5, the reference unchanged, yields 3888.16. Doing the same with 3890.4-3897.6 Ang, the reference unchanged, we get 3890.85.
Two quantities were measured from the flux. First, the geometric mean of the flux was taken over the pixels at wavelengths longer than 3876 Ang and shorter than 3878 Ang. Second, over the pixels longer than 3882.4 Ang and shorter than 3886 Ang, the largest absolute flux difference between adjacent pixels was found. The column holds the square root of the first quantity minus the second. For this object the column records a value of 3.60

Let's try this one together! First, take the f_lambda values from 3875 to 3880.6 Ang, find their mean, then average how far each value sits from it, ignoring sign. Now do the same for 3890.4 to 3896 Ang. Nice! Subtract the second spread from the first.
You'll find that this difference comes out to -0.7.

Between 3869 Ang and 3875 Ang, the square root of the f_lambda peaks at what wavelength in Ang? 3869.41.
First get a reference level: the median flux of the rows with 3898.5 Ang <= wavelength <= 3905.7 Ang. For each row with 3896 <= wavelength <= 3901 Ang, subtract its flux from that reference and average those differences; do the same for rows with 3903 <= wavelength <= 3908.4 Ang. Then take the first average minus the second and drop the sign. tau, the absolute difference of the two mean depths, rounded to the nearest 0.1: 0.9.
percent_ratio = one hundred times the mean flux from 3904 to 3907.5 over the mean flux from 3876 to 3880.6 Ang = 98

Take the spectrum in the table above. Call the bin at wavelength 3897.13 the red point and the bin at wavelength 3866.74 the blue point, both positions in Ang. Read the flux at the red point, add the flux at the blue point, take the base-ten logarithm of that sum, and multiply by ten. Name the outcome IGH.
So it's 17.1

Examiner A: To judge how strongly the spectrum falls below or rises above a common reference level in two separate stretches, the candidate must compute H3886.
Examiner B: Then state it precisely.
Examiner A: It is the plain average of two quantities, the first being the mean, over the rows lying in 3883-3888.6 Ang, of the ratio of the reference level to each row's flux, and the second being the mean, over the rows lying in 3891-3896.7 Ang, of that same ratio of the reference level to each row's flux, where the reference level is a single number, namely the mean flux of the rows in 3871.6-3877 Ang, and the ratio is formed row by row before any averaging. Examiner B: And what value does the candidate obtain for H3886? 1.11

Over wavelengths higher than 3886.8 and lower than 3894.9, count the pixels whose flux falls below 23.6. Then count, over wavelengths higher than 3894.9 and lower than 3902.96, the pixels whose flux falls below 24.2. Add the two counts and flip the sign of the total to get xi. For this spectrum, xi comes -11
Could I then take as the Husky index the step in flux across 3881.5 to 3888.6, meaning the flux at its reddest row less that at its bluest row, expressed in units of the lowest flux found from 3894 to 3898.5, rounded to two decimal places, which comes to -0.25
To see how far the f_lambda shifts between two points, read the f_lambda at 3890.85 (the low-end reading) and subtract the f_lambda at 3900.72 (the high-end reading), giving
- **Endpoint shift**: -4.0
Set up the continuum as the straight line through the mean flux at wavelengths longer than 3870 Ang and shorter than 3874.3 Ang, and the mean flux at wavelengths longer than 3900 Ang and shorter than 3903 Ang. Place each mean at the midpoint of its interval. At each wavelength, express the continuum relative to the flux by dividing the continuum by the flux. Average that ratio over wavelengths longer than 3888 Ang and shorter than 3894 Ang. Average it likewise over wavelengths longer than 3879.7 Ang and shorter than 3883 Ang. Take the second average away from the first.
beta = 0.20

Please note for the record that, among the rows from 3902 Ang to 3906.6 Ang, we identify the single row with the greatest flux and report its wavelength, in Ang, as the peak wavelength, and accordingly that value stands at 3902.51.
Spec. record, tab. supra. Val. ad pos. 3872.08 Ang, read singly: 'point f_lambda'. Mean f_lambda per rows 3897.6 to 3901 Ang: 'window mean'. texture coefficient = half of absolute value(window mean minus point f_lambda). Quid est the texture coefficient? 0.6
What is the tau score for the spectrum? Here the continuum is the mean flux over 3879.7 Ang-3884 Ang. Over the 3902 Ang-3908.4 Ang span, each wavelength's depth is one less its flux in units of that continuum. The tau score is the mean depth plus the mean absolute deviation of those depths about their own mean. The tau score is 0.037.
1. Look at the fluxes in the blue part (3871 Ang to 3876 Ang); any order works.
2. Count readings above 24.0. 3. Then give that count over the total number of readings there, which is 0.5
